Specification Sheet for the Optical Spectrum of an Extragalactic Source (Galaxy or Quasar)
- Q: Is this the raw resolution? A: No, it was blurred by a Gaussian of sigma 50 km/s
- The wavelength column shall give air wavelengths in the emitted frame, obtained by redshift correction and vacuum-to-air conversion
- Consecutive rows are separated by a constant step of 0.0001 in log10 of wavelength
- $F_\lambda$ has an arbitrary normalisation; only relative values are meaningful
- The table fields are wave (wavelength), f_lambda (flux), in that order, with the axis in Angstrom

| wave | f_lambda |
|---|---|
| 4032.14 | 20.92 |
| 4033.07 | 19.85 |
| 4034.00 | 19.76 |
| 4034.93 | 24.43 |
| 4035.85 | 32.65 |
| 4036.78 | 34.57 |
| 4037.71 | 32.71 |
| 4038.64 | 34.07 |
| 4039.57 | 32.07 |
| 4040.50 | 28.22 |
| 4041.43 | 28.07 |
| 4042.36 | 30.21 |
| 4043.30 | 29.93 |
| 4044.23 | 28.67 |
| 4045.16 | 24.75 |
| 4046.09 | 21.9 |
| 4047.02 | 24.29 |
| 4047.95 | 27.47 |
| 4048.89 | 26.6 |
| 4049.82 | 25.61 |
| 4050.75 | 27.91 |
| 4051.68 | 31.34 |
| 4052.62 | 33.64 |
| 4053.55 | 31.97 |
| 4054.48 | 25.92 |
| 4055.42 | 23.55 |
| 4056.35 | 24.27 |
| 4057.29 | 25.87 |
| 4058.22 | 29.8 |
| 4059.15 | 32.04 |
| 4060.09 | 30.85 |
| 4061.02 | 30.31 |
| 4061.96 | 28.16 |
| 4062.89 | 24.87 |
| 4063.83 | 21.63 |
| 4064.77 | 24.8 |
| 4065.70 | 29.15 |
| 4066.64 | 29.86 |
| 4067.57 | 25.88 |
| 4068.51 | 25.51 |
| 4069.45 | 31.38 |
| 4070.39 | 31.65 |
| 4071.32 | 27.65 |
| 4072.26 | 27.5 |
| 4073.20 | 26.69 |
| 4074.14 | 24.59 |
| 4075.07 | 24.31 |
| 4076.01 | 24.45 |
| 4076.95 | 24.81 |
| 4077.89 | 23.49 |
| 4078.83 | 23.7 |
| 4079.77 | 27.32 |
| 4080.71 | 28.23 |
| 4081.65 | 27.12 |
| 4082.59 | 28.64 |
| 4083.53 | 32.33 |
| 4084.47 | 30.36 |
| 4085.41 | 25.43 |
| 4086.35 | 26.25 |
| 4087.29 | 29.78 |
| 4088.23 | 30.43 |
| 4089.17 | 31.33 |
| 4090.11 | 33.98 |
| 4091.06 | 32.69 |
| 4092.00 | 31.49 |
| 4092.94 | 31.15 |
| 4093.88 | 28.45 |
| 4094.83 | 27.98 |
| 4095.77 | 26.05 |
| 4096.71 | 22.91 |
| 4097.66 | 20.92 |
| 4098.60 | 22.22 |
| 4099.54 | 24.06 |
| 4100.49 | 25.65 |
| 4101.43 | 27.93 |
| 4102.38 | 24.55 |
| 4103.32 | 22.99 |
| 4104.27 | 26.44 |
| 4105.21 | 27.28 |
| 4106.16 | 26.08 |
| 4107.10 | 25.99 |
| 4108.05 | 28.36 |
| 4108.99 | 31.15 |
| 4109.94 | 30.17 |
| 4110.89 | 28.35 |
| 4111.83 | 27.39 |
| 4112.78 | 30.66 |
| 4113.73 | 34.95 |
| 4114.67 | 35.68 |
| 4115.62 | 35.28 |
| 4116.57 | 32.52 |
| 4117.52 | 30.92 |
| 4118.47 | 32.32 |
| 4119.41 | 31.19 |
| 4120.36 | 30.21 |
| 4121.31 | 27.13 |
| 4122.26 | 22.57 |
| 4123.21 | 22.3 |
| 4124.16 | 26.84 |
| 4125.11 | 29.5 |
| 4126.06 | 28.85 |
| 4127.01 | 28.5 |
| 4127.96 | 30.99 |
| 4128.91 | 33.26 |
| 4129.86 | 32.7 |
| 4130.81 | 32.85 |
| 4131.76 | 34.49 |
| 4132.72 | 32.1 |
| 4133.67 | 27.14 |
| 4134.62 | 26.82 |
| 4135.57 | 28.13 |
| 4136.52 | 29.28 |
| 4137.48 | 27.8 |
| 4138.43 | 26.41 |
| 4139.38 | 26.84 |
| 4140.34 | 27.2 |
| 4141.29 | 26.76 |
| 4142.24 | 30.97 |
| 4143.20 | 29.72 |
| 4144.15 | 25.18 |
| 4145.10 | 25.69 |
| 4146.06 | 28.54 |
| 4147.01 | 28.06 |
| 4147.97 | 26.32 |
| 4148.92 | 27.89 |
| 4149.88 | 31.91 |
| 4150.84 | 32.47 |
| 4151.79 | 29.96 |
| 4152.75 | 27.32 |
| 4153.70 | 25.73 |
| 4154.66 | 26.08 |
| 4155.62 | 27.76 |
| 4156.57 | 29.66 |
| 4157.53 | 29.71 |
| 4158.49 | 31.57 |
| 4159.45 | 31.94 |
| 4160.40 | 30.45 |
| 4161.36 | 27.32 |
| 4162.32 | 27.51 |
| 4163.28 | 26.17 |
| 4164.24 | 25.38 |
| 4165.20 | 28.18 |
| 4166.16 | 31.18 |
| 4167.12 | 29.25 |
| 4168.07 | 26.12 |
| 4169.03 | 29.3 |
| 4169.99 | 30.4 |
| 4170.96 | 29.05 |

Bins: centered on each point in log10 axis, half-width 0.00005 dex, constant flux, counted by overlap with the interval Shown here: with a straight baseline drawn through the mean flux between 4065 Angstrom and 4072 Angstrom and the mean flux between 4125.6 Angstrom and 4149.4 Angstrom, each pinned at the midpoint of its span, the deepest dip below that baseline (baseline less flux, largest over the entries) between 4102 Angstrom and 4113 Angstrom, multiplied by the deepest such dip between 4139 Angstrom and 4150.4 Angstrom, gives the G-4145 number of 22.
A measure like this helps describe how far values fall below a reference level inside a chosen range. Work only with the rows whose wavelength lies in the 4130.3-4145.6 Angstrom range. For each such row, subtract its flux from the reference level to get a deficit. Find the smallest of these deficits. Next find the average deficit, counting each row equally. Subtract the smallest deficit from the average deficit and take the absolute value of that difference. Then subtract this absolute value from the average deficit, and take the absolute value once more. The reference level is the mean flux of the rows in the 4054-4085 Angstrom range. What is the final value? 7.3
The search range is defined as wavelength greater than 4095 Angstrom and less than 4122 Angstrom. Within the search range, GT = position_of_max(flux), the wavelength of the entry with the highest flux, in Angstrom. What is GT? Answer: 4114.67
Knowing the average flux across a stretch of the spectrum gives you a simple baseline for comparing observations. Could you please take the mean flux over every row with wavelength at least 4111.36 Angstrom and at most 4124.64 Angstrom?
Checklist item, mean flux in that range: 30.0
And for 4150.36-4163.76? 28.8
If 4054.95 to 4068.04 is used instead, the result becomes 27.2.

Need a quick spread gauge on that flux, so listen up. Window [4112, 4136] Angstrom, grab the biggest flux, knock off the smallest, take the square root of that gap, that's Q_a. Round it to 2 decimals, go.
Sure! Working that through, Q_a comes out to 3.66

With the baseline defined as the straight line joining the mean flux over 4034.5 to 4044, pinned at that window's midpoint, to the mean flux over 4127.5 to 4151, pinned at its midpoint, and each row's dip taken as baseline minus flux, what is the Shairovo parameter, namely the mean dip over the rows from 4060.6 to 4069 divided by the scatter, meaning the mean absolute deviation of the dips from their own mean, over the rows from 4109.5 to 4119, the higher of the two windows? 1.5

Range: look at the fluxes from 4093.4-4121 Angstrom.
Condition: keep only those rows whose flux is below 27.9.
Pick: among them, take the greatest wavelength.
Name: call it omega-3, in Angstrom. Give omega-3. 4111.83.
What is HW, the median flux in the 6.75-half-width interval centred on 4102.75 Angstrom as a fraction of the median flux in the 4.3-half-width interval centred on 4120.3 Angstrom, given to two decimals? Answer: 0.85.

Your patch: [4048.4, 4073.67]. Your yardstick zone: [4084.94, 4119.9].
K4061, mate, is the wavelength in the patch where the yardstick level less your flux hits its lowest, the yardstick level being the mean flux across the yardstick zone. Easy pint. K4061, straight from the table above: 4052.62 Angstrom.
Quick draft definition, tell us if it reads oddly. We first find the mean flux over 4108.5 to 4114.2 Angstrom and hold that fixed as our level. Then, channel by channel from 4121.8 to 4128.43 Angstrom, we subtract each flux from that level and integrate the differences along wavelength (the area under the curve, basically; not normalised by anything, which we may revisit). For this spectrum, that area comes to 22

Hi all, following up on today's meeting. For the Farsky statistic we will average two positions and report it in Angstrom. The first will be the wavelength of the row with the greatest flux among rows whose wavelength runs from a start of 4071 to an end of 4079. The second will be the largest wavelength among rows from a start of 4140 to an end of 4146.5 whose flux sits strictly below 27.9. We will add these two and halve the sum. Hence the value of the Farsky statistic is 4108.2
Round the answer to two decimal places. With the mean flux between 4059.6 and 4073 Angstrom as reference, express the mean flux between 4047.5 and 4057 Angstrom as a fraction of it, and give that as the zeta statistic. 1.00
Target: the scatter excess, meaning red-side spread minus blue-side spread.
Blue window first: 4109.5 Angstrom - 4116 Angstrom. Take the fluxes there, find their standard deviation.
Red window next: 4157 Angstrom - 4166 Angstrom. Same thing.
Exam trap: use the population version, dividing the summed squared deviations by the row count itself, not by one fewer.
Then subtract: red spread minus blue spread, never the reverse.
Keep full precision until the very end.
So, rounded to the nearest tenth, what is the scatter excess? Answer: -1.0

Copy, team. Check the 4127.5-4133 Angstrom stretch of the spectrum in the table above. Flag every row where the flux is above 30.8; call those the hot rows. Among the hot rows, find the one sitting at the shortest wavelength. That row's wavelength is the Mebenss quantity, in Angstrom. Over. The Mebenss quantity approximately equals 4127.96 Angstrom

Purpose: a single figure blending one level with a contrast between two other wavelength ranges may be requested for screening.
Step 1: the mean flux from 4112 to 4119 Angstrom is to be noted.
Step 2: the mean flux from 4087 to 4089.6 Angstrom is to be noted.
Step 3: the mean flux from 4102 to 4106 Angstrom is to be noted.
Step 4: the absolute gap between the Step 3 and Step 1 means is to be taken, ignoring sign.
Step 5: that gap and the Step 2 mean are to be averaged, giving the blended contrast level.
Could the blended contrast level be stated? 19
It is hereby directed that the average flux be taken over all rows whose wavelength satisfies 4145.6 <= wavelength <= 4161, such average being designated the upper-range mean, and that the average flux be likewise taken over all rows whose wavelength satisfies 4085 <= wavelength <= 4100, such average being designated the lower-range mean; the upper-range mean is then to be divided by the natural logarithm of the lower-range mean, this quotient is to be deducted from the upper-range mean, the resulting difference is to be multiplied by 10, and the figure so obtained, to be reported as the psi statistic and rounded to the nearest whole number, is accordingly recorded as 203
